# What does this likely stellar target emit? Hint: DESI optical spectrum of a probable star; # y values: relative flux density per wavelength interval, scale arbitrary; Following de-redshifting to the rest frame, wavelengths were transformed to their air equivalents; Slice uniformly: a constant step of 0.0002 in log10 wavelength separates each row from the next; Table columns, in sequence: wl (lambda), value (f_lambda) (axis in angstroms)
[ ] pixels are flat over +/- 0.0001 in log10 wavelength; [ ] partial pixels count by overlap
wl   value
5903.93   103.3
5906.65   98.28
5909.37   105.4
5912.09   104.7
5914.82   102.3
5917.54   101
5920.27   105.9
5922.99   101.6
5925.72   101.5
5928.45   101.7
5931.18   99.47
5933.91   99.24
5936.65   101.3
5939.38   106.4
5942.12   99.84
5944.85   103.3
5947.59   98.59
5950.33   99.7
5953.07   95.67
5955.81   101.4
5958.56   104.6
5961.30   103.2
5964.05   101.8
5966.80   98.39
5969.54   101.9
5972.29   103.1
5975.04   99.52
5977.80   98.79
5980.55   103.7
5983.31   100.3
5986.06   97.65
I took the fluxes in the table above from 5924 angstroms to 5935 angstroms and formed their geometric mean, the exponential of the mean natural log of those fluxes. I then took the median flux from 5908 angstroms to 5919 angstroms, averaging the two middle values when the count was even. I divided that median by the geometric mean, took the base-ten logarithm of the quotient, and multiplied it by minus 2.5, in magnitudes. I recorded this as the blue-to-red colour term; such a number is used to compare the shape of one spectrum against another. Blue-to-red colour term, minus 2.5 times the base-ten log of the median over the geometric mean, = -0.03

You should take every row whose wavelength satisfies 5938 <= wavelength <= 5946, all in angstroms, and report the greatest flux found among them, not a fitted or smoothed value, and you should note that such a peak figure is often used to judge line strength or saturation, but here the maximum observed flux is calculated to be 106.4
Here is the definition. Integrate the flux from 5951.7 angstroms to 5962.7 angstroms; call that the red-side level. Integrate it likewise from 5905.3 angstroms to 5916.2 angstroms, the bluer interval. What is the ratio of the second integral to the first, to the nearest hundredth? 1.01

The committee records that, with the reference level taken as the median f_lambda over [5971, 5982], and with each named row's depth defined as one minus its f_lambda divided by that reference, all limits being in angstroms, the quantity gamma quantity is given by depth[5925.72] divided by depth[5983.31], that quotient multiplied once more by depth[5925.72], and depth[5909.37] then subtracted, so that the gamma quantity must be 0.041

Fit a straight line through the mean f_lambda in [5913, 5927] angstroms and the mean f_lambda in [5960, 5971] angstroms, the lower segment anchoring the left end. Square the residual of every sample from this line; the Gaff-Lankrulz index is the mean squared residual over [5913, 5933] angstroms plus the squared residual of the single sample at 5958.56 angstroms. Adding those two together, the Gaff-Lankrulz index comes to 13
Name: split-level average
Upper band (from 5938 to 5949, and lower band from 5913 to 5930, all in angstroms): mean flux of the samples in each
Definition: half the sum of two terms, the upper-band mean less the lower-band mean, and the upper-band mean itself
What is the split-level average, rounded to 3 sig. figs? 50.9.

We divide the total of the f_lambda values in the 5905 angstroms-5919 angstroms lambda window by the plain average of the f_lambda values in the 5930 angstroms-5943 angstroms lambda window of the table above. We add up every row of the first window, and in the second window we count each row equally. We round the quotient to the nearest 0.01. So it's 5.05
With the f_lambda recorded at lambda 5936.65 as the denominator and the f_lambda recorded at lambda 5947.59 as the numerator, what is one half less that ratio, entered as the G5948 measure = -0.473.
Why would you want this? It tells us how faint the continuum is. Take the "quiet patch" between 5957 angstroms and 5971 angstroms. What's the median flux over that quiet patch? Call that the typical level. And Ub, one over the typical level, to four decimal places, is 0.0098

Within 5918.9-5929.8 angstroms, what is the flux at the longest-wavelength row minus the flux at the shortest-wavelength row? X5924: -4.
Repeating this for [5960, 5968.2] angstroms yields -5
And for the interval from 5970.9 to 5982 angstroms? 1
